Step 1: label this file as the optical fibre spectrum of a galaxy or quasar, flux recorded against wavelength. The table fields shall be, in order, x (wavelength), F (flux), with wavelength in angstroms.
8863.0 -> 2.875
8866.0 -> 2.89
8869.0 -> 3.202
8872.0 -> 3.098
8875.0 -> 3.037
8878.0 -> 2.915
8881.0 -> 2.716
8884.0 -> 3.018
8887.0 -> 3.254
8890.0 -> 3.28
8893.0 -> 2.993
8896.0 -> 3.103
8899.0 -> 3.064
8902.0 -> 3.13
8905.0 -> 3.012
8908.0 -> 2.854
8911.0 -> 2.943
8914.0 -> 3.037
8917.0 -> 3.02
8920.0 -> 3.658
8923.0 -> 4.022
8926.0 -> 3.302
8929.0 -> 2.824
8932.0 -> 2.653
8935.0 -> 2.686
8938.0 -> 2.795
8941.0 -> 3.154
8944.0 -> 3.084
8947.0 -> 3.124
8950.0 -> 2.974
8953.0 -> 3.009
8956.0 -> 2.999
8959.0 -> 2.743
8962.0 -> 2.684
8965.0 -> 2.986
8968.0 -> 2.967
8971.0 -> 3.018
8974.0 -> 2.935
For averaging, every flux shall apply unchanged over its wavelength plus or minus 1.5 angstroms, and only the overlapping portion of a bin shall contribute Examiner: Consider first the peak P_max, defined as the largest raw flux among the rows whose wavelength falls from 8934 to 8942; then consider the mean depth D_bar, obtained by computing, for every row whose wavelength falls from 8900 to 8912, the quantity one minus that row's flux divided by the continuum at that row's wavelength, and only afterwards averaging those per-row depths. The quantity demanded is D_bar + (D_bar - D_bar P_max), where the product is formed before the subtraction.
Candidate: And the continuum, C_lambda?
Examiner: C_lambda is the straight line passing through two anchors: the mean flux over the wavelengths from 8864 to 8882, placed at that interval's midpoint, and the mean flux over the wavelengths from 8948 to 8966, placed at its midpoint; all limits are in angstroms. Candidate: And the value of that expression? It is 0.015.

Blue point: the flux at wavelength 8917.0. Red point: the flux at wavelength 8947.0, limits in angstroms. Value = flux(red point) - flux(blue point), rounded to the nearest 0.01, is 0.10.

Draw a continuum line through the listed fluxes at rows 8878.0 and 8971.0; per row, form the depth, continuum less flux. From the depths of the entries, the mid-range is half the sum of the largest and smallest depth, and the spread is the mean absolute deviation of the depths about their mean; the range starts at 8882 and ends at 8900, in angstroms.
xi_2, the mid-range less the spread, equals -0.31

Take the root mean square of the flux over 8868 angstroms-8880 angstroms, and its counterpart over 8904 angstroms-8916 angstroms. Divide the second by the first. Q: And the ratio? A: 0.97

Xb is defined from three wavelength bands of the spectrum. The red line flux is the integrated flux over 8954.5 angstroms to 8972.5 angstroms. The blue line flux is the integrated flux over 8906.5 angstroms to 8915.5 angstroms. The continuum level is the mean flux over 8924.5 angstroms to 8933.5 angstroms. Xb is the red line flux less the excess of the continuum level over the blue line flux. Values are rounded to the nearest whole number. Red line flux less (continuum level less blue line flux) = 76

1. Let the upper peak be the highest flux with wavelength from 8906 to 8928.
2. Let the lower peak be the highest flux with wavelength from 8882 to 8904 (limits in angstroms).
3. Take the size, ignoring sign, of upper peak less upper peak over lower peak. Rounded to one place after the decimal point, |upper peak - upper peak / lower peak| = 2.8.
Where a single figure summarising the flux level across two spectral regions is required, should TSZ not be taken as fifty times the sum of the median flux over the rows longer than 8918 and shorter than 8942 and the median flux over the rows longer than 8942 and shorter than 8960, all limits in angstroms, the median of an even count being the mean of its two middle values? 300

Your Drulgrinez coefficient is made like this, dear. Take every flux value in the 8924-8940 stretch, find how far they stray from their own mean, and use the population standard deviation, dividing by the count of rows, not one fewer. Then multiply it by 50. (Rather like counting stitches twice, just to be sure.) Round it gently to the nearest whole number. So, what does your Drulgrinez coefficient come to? 12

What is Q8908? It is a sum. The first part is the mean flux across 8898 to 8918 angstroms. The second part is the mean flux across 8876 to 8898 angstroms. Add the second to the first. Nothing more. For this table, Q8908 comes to 6.05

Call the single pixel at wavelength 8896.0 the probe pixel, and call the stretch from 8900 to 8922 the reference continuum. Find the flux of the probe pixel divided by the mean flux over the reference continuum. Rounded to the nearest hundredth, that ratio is 1.00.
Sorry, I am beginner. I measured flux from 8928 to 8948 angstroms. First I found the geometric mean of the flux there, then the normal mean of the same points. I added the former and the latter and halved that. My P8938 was 2.90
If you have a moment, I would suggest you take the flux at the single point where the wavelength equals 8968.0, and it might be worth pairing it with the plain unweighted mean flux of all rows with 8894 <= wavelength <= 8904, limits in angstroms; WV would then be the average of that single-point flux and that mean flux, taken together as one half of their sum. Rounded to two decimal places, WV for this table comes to 3.03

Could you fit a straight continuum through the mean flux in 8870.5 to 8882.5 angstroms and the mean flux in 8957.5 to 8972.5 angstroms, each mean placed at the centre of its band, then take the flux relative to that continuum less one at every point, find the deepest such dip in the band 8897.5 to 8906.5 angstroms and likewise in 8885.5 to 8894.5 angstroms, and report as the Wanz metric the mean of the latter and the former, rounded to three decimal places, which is 0.026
